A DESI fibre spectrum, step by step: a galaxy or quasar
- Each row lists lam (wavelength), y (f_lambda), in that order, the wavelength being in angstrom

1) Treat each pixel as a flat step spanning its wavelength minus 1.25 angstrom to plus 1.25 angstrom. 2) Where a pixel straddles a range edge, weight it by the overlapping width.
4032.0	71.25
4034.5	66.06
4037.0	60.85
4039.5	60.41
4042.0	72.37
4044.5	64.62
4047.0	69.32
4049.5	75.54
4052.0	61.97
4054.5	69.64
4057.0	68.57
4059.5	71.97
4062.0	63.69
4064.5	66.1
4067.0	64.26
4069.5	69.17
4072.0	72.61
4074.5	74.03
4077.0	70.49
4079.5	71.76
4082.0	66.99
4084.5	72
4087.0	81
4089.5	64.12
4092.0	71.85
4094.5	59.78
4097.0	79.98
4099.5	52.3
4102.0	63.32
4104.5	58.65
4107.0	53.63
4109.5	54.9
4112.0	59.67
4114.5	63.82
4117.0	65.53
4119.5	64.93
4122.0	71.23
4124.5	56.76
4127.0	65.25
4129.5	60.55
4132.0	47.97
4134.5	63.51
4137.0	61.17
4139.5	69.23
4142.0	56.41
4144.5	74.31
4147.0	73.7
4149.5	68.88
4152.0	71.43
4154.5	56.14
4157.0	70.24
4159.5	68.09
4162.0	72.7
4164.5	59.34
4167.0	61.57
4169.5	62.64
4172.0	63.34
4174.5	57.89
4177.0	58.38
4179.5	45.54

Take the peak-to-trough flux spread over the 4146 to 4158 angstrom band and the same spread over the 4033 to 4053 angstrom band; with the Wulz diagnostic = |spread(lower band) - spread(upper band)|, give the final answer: 2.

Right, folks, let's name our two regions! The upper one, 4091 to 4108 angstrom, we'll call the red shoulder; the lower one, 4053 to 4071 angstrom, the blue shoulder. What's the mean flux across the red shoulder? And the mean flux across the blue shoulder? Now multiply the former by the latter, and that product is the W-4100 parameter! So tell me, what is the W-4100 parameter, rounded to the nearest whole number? 4246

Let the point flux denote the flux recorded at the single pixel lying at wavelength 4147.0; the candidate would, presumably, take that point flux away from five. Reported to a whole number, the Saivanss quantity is -69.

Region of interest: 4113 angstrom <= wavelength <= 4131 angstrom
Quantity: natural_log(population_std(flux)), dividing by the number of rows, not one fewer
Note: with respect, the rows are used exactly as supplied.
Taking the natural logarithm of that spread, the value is 1.43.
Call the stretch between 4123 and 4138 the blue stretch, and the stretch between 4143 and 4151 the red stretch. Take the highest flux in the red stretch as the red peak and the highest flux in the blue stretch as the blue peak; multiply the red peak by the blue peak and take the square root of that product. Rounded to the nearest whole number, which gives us 70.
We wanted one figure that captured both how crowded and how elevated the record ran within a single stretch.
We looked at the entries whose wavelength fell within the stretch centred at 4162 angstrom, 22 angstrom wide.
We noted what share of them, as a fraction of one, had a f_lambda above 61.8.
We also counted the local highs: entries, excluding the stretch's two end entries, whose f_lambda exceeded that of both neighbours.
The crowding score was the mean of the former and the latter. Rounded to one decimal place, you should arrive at 1.3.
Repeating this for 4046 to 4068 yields 2.5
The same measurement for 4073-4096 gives 1.9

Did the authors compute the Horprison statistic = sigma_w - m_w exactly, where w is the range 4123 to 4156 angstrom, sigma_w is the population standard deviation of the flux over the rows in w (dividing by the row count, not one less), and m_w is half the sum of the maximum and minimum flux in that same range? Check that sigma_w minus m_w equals -54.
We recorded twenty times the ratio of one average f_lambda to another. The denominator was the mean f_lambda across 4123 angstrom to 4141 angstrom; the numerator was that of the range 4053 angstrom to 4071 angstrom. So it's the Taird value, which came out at 22.3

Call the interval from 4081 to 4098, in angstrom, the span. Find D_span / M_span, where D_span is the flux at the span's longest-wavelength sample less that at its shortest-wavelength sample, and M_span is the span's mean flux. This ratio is 0.18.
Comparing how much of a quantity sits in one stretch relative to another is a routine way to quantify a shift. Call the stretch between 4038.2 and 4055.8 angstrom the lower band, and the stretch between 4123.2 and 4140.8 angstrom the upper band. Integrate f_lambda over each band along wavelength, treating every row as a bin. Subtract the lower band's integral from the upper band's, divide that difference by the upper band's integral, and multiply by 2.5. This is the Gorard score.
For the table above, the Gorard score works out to -0.29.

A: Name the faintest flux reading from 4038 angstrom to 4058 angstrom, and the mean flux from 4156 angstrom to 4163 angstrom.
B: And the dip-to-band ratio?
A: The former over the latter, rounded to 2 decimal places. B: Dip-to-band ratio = 0.86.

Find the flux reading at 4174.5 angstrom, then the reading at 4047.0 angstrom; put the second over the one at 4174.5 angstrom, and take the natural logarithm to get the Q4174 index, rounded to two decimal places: 0.18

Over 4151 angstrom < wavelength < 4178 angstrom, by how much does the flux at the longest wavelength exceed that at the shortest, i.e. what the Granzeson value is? -13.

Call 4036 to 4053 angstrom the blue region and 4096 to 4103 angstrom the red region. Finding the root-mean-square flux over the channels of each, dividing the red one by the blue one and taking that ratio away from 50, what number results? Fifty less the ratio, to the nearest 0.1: 49.0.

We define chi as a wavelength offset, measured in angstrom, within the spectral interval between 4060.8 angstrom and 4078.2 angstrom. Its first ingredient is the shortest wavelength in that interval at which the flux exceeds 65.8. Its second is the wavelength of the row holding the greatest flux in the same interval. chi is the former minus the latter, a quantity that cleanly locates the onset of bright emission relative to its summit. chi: -10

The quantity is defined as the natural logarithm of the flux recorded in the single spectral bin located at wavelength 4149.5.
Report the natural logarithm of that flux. 4.23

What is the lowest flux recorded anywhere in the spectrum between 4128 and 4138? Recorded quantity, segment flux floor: 47.97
